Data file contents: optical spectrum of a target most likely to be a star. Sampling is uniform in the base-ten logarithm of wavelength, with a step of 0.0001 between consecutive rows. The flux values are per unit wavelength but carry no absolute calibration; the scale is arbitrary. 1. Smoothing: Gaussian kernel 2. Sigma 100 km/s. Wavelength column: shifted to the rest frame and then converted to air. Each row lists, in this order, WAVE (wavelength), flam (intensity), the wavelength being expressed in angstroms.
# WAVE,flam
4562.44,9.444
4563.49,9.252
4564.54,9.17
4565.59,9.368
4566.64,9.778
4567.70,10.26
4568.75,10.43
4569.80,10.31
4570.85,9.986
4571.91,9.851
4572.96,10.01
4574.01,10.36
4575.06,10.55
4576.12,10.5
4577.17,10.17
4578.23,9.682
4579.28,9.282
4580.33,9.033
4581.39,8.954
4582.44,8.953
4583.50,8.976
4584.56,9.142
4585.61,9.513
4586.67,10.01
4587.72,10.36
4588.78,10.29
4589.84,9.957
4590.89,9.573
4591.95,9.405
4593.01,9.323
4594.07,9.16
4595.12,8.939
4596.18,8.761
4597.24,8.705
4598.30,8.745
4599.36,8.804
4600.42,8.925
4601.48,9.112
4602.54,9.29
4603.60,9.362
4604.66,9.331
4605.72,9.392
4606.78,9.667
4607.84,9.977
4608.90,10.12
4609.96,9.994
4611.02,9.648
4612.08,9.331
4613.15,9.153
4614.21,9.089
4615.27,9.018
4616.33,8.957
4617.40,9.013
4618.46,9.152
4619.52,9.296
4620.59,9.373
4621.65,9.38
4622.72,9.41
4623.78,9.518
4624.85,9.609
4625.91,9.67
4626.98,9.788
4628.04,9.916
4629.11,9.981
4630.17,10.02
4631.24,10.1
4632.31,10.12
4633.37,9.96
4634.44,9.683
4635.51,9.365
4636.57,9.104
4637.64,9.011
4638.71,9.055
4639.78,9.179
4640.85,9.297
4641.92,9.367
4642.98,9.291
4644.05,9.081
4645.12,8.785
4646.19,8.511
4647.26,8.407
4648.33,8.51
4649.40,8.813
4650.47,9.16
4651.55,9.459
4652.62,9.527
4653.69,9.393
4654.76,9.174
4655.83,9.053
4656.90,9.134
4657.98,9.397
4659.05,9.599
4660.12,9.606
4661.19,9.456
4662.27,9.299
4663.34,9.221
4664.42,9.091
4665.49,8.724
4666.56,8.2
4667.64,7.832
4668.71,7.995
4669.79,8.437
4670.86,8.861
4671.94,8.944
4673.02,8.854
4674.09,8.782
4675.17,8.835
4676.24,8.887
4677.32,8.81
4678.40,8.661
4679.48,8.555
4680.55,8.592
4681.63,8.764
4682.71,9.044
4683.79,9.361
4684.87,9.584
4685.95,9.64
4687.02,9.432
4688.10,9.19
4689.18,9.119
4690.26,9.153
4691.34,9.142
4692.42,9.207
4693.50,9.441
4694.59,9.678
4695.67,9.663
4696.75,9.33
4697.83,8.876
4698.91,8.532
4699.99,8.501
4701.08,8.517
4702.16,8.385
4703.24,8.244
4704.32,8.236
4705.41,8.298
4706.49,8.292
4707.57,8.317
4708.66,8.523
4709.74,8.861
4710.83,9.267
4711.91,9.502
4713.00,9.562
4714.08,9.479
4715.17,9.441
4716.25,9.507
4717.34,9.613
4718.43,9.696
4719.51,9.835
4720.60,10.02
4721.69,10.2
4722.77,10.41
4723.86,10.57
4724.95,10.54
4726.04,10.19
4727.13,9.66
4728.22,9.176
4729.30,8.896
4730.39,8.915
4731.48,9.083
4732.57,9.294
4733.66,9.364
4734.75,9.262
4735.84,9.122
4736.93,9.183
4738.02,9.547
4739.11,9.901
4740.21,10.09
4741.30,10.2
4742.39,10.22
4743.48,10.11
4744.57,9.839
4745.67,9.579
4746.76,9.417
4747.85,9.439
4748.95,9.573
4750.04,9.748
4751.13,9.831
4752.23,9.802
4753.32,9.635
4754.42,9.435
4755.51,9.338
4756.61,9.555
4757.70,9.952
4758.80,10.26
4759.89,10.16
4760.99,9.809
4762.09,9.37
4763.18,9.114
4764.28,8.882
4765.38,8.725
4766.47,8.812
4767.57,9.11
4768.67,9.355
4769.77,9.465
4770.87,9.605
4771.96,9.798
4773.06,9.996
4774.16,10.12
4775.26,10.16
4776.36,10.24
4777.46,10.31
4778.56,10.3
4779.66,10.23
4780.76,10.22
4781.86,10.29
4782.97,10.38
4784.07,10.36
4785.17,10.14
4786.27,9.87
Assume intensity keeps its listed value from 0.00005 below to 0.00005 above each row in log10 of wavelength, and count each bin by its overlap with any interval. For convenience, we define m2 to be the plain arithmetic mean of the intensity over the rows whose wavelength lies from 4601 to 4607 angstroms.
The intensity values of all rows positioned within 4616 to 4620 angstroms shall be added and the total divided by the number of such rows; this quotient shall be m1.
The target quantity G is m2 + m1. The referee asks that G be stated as 18.5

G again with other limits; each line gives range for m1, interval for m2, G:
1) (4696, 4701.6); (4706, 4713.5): 17.7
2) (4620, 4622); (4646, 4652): 18.2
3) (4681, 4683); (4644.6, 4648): 17.5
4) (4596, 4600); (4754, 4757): 18.2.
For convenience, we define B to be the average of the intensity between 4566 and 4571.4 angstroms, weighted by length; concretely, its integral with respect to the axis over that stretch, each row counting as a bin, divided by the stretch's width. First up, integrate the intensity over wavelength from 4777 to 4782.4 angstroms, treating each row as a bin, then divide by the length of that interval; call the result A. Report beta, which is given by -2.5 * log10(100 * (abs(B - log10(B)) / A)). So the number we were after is -4.87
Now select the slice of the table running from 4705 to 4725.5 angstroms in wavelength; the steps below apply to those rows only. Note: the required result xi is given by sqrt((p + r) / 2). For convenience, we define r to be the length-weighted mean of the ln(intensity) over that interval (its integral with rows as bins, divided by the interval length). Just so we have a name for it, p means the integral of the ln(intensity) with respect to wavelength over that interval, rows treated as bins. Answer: 4.91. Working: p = 46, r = 2.246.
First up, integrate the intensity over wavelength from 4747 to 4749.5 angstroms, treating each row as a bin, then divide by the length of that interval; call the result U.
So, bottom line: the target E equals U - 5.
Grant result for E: 4.50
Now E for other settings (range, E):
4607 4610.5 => 5.01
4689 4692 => 4.14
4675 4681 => 3.73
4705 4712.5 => 3.74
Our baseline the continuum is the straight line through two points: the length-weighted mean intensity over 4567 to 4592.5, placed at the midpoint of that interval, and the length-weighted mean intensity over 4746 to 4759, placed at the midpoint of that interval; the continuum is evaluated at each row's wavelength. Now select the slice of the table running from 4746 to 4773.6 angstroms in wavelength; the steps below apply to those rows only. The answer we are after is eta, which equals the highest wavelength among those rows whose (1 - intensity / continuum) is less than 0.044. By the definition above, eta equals 4773.06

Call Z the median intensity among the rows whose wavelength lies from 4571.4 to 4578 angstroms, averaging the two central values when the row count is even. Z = 10.3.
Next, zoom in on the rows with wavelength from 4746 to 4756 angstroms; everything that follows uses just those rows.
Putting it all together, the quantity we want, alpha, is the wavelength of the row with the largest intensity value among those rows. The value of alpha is 4751.13 angstroms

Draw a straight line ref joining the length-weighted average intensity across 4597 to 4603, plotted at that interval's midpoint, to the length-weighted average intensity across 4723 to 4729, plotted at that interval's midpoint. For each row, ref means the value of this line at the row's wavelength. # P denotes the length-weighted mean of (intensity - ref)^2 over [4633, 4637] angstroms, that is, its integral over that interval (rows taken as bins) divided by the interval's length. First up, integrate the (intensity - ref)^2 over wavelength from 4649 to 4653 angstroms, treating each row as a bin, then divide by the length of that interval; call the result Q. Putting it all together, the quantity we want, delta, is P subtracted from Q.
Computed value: -0.1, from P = 0.19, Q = 0.1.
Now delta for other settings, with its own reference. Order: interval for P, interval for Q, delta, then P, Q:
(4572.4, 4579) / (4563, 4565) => -1.9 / 2.23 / 0.3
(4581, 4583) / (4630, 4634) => 0.7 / 0.03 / 0.7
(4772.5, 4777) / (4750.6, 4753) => 0.1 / 0.09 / 0.2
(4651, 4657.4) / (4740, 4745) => 0.0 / 0.05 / 0.0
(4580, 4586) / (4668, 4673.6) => 0.9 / 0.12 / 1.0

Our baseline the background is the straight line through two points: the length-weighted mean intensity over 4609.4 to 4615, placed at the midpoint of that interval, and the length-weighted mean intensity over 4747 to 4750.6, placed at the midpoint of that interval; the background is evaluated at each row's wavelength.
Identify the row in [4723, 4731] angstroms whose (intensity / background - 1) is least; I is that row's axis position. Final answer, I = 4729.30 angstroms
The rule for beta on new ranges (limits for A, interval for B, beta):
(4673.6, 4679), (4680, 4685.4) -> -4.91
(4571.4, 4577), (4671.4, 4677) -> -4.72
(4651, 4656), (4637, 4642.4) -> -4.86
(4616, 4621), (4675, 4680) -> -4.83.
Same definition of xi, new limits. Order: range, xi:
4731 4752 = 4.99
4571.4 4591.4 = 4.89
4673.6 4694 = 4.86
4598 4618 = 4.84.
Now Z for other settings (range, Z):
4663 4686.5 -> 8.8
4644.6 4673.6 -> 9.1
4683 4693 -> 9.2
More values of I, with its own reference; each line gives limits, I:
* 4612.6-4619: 4616.33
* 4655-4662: 4655.83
